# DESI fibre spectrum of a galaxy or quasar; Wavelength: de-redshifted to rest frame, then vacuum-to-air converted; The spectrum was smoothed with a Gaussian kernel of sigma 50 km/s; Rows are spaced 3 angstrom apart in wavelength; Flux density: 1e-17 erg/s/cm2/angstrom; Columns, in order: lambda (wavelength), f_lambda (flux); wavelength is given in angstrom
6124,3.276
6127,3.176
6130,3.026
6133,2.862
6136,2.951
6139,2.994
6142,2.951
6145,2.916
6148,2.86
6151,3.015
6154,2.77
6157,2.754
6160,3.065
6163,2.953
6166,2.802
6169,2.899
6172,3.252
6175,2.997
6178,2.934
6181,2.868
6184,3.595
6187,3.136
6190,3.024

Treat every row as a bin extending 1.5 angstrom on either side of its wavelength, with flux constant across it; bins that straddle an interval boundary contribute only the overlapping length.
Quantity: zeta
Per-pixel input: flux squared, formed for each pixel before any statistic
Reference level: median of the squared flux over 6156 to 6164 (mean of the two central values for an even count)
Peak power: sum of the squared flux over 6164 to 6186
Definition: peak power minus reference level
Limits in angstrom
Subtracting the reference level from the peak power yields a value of 57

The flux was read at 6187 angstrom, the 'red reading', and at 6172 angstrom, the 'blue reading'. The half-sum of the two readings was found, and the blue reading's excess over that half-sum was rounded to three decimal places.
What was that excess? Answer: 0.058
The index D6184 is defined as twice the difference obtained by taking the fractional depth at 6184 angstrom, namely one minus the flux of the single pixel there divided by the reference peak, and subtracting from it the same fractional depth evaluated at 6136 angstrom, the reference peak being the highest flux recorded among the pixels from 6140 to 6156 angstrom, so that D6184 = -0.43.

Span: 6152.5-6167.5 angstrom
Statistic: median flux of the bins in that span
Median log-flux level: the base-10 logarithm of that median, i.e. 0.447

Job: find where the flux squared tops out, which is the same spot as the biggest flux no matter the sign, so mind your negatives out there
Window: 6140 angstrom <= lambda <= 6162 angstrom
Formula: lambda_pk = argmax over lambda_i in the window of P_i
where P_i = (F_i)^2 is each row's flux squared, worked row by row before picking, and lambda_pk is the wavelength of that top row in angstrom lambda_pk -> 6160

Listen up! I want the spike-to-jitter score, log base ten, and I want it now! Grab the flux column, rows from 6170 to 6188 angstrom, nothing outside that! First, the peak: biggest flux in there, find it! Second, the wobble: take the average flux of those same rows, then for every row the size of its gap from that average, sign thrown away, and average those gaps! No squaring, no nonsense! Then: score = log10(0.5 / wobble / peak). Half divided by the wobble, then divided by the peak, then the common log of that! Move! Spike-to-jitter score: -0.2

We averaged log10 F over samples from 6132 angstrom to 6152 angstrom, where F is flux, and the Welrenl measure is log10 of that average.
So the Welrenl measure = -0.330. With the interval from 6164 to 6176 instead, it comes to -0.324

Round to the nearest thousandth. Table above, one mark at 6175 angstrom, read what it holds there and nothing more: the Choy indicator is 2.997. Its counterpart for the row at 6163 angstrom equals 2.953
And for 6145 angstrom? 2.916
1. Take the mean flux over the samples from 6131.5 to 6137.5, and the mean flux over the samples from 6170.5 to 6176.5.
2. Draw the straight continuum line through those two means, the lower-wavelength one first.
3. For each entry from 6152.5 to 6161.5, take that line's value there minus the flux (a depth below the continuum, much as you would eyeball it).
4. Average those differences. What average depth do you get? 0.17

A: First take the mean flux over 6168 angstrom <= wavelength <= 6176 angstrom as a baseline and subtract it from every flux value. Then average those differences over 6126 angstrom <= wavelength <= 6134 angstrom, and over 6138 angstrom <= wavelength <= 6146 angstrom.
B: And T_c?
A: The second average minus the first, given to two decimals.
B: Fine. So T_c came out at -0.07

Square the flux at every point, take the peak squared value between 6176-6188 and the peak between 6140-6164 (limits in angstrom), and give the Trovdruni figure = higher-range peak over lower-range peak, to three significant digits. 1.38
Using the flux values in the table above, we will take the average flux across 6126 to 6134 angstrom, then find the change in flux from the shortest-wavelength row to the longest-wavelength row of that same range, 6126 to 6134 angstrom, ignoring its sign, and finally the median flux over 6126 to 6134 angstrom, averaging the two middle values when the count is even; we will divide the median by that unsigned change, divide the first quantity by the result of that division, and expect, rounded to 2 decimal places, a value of 0.31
